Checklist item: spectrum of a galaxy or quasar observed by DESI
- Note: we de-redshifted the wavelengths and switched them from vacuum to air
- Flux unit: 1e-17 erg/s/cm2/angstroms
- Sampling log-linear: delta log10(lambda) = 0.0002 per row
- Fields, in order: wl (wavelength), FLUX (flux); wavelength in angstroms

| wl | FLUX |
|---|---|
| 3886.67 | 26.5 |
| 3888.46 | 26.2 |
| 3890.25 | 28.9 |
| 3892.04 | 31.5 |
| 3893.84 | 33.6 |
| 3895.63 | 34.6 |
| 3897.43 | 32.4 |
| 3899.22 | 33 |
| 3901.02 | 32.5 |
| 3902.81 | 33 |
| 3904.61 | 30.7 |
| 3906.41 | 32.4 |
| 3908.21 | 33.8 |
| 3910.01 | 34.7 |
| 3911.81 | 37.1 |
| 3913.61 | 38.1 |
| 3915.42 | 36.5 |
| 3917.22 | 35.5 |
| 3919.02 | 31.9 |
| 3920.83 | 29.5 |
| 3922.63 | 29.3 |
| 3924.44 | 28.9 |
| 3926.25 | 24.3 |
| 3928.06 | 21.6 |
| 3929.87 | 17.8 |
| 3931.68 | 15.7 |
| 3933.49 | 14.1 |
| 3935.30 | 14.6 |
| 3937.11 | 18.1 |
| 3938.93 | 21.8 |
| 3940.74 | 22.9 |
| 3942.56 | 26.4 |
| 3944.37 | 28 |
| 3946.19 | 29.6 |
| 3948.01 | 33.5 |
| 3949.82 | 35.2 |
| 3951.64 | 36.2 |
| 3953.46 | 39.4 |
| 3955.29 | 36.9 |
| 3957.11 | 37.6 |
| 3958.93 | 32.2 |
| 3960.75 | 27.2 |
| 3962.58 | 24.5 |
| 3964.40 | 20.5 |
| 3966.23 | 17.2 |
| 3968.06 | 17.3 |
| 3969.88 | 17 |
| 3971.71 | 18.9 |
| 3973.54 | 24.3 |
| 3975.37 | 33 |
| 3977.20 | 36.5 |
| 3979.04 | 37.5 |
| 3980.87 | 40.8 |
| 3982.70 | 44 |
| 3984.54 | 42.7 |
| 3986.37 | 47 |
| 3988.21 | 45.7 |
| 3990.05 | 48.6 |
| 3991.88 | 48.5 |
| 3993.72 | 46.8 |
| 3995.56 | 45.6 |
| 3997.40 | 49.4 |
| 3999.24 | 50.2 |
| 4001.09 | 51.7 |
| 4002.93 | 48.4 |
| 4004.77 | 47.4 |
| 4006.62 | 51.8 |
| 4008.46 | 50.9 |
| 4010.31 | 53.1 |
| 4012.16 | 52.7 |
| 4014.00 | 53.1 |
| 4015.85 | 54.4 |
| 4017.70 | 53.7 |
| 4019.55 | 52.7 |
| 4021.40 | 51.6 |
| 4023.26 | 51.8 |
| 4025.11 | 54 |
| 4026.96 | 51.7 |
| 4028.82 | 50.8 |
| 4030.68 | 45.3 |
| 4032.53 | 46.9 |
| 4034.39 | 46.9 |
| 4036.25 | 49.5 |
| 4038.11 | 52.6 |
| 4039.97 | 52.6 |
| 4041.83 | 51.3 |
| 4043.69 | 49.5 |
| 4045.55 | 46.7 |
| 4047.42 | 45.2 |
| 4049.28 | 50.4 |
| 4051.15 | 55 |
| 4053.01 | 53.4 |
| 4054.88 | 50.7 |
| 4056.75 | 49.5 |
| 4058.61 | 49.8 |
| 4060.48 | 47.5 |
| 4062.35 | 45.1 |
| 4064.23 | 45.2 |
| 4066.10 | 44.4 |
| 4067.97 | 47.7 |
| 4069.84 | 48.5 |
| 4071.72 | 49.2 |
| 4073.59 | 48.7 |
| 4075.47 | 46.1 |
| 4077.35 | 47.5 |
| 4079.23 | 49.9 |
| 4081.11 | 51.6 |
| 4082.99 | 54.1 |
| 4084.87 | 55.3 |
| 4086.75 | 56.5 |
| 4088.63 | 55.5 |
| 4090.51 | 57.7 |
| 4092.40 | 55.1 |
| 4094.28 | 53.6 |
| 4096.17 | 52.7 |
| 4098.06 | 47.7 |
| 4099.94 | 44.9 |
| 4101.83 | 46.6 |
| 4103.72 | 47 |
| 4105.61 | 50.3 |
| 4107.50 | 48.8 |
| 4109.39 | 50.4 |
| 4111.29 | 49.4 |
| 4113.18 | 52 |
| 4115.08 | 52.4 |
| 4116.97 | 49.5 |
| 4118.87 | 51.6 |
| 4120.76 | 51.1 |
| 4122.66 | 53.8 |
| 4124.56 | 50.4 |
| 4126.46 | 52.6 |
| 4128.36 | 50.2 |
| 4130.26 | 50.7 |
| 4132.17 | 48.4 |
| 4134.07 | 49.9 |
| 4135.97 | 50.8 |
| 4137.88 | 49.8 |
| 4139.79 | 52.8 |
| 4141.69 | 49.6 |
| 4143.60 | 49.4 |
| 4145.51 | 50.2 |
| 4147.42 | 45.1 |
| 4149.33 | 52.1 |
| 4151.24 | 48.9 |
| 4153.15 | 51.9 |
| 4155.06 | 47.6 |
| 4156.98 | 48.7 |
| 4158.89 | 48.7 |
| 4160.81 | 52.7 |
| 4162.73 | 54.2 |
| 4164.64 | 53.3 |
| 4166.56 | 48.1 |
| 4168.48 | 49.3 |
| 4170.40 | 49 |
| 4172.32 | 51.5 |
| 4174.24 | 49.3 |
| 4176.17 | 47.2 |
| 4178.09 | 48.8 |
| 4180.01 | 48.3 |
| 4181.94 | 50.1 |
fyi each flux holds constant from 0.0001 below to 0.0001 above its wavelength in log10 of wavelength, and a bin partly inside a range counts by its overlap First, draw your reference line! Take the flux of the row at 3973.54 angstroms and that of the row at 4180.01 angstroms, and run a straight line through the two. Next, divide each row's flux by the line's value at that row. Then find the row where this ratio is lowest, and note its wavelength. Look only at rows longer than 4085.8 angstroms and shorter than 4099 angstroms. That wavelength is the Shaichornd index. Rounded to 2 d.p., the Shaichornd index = 4098.06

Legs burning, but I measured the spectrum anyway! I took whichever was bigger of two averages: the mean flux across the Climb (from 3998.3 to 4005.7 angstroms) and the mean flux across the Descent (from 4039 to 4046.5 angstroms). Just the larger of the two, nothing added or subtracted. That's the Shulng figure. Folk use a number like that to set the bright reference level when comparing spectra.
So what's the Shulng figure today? 50.0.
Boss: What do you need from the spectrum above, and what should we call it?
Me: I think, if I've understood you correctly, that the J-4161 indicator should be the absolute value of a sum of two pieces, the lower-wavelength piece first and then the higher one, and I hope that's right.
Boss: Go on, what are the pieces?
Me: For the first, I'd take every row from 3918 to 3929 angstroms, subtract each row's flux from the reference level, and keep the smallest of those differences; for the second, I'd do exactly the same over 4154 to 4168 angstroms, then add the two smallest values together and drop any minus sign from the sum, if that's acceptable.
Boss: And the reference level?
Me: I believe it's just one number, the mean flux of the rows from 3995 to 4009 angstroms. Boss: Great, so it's 13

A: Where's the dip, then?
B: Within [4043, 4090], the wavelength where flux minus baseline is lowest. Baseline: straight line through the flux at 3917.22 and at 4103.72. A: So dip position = 4066.10 angstroms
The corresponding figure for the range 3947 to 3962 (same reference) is 3960.75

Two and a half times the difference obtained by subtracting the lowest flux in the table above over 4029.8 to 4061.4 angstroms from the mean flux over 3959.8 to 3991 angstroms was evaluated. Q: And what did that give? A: -33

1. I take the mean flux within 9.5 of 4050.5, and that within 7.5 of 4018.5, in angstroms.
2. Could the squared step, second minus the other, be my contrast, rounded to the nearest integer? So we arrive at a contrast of 8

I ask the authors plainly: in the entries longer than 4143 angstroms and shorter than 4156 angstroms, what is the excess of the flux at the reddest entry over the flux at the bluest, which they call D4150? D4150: -2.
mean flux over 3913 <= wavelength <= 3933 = 28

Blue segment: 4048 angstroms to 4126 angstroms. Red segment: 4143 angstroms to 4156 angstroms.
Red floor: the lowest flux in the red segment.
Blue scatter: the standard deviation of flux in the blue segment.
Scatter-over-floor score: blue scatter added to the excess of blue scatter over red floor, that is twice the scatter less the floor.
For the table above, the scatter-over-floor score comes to -38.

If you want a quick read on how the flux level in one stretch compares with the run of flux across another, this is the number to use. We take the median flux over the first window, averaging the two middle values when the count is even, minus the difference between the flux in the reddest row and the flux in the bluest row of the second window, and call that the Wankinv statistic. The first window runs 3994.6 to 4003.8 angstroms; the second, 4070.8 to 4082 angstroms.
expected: 47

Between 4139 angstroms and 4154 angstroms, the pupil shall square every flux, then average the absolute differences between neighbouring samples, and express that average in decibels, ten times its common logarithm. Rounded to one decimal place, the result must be 25.0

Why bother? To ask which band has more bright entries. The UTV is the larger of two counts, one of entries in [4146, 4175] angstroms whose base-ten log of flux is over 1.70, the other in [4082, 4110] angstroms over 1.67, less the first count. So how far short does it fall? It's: 7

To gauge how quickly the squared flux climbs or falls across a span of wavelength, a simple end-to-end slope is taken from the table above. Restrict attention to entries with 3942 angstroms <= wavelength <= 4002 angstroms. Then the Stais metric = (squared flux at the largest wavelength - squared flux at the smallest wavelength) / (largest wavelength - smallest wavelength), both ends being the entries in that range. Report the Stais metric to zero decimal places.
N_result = 34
